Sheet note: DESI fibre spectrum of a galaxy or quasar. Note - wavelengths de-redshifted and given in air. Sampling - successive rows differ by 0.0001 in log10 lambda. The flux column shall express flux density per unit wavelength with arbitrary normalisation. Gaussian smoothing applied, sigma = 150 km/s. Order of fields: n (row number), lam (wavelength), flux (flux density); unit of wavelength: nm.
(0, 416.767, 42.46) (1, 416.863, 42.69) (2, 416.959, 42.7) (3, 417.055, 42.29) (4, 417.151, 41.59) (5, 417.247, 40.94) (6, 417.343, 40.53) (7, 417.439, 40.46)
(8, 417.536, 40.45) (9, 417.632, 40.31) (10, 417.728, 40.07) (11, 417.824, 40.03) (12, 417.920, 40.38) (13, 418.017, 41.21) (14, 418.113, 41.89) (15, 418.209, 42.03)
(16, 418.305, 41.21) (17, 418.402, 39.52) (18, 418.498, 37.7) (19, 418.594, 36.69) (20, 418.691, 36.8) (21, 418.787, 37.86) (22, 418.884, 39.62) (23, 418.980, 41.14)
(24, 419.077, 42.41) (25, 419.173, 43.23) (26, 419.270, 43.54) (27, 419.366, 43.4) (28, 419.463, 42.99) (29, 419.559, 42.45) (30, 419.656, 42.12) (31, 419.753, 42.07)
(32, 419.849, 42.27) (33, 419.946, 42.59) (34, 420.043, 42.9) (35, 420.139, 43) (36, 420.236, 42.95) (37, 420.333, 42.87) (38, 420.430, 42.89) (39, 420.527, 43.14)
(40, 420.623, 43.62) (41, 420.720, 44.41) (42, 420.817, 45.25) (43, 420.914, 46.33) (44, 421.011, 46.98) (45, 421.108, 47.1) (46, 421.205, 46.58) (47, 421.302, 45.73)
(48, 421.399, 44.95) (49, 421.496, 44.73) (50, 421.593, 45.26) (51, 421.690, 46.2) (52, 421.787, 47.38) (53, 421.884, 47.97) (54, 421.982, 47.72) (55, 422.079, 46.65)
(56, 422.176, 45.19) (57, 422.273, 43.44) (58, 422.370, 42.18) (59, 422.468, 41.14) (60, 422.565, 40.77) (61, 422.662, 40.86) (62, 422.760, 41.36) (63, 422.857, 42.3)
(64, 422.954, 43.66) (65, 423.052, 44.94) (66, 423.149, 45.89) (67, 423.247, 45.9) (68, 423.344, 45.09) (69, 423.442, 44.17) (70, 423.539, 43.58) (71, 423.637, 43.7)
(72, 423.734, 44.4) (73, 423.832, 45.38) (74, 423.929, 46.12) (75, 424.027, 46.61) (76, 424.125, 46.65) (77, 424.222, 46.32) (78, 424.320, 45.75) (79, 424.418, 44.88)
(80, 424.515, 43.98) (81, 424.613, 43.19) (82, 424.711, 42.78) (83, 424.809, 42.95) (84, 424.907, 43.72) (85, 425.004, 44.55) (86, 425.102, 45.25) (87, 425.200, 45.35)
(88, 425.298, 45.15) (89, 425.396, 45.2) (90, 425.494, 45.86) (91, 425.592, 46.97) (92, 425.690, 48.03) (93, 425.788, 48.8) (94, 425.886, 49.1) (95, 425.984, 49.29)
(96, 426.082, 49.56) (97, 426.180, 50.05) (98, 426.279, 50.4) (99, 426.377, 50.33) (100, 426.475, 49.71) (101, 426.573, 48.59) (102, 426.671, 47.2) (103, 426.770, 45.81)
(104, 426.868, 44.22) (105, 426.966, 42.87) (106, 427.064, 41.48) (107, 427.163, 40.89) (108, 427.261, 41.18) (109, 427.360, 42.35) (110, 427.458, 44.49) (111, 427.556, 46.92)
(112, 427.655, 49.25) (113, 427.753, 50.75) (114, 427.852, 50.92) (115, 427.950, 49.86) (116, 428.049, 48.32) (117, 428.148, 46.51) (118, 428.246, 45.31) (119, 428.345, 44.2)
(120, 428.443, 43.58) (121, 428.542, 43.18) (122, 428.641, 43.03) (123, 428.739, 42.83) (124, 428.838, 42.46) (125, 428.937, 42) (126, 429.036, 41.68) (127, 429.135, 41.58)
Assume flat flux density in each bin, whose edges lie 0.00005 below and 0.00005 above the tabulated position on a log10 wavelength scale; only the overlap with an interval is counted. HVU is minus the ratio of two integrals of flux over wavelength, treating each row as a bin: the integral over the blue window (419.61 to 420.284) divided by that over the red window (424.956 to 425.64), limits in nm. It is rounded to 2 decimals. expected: -0.92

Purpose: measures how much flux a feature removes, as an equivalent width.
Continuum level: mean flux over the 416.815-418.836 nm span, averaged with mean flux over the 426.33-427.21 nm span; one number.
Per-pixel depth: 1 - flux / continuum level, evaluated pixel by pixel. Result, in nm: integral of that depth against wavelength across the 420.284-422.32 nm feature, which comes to -0.12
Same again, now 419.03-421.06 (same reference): -0.02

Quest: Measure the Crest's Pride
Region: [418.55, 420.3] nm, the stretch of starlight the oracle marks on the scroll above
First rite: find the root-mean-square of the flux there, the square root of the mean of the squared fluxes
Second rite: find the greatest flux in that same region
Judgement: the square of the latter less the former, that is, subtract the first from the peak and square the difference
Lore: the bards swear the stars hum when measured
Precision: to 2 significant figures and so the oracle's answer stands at 3.7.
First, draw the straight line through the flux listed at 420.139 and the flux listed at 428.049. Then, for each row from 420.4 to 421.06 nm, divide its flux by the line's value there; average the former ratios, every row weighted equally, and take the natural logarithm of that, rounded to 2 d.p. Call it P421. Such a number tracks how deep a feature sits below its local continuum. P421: 0.03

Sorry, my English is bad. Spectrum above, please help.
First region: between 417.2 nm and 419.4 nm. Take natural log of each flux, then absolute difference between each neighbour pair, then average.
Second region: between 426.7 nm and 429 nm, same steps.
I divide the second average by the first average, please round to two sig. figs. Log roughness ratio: 1.4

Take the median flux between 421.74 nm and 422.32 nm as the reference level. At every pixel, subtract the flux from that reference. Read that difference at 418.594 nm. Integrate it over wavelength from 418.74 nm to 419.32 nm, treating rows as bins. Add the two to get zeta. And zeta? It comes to 14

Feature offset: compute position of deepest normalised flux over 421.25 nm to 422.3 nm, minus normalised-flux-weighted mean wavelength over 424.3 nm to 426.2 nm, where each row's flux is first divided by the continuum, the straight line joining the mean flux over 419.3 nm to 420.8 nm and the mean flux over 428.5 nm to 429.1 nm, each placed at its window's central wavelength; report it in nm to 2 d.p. -3.00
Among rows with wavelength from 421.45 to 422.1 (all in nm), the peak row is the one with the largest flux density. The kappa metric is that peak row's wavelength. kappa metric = 421.884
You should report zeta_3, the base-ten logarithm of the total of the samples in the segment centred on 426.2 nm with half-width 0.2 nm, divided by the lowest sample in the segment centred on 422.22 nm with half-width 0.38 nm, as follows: 0.7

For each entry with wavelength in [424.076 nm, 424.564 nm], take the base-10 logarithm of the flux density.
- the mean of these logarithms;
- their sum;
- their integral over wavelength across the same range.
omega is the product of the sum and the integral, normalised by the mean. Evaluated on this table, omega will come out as 4.0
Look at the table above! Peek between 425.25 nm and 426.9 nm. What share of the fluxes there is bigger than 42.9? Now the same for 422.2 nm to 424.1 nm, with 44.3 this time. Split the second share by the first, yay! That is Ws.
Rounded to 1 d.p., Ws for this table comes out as 0.4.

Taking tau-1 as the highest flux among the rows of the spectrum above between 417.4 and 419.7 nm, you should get 43.54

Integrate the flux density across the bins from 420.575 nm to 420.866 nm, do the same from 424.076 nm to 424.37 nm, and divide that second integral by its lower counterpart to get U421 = 1.05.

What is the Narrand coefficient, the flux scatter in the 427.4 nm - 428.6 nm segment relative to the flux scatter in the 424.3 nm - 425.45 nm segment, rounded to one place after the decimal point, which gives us 2.7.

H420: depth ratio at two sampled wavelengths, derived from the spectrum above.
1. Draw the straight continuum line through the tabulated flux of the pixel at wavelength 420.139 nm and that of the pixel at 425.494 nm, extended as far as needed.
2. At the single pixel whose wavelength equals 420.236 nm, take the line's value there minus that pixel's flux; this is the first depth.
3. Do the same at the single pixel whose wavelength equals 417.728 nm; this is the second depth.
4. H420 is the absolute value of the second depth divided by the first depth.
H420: 16.1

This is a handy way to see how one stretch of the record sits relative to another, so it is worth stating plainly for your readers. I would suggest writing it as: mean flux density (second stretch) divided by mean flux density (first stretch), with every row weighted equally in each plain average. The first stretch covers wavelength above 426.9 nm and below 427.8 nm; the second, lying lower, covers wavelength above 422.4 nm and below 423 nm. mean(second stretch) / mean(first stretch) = 0.94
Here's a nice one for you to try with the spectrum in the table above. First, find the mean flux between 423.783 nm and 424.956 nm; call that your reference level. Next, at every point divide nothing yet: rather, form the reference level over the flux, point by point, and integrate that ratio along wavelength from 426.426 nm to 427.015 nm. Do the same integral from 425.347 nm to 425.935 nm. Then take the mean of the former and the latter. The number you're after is 0.565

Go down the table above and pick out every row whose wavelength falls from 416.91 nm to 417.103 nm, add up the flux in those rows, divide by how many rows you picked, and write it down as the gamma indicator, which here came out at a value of 42.5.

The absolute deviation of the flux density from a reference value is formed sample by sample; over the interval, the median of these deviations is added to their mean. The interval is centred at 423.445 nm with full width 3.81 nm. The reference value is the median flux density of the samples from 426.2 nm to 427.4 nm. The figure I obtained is 2.8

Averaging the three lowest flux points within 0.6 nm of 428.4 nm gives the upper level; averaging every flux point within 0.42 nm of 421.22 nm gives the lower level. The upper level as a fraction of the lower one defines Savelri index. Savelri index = 0.92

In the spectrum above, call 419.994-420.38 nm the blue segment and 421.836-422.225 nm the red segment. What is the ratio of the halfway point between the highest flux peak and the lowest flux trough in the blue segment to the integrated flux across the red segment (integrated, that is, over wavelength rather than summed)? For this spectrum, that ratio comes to 2.36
